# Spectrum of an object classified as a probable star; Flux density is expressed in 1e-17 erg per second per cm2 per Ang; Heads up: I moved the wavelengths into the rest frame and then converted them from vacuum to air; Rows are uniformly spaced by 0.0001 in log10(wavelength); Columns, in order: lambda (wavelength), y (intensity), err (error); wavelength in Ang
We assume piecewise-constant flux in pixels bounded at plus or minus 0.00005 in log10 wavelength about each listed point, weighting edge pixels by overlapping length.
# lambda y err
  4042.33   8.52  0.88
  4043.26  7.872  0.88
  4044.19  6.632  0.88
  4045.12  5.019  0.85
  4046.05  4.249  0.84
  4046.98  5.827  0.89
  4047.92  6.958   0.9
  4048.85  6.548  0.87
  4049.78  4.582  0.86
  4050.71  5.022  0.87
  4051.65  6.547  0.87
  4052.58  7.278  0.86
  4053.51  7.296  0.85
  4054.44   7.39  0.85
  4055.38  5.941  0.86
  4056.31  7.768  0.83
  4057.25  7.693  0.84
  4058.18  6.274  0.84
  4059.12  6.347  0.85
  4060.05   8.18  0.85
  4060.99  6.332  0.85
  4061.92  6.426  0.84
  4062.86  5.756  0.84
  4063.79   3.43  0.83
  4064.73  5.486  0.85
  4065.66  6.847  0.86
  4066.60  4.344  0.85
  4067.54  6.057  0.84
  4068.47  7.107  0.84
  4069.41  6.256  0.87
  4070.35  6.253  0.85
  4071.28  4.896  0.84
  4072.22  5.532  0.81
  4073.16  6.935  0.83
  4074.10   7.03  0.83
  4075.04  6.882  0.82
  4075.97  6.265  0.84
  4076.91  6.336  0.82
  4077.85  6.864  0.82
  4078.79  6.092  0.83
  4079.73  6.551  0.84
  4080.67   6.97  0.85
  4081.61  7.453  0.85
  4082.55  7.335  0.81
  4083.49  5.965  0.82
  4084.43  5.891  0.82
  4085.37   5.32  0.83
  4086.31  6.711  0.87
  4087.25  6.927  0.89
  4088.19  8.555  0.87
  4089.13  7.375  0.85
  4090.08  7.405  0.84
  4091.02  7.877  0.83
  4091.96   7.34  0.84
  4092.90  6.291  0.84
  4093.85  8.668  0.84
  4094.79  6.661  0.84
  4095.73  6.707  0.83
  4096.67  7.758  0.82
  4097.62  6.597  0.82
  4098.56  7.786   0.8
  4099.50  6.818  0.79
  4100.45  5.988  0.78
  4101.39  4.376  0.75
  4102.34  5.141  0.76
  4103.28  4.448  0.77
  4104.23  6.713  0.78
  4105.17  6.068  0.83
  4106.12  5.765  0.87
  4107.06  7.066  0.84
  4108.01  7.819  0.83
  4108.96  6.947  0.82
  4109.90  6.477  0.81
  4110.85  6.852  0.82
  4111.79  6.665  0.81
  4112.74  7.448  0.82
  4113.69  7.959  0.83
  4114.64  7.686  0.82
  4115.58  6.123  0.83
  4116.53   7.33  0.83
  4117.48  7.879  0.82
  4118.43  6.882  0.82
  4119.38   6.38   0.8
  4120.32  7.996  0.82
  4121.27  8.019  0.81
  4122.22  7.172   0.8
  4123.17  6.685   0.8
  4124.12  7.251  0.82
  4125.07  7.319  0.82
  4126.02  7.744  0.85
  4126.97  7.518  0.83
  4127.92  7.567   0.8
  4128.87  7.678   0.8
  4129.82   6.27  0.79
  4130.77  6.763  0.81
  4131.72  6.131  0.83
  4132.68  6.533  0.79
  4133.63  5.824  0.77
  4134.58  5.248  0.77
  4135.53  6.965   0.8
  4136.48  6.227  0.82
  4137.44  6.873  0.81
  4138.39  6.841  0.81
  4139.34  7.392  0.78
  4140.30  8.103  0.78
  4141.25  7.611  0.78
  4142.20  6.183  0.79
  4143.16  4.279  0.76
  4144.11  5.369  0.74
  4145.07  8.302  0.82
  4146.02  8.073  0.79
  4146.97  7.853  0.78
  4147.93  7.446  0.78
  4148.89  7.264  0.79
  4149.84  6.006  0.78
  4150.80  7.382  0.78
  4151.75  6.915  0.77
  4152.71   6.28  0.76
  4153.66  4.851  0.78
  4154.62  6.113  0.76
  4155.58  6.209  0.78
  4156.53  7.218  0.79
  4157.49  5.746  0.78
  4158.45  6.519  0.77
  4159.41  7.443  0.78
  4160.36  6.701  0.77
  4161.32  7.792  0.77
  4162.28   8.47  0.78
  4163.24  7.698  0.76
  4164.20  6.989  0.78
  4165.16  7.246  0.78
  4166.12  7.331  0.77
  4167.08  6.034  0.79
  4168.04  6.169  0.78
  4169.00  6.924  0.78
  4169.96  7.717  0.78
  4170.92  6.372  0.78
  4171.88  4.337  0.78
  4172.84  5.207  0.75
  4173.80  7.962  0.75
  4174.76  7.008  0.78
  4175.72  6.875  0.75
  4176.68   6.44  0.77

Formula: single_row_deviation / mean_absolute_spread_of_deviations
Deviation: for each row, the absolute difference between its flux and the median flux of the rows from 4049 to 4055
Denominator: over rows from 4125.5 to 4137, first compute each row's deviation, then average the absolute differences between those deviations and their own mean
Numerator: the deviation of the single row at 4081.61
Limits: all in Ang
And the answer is 1.9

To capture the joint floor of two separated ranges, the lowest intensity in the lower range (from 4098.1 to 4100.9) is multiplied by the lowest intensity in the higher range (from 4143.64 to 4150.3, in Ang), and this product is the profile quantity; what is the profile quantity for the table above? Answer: 32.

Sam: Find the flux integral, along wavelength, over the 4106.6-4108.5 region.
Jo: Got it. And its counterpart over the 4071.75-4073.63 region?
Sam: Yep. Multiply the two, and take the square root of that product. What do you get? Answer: 12.8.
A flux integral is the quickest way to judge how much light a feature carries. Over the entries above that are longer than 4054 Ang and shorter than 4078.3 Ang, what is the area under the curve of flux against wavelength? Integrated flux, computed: 154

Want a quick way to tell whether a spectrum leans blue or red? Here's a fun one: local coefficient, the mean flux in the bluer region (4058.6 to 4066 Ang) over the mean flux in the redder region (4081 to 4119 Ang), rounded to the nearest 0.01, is 0.89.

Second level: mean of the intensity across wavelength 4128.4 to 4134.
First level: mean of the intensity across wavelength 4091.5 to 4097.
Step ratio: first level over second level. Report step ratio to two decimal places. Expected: 1.11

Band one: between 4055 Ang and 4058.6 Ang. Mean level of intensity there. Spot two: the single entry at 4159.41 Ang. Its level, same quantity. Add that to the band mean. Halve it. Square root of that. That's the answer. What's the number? 2.68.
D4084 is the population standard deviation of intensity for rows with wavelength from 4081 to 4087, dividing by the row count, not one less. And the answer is 0.78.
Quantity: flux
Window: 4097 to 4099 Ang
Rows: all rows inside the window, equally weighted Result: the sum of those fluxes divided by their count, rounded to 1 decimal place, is 7.2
